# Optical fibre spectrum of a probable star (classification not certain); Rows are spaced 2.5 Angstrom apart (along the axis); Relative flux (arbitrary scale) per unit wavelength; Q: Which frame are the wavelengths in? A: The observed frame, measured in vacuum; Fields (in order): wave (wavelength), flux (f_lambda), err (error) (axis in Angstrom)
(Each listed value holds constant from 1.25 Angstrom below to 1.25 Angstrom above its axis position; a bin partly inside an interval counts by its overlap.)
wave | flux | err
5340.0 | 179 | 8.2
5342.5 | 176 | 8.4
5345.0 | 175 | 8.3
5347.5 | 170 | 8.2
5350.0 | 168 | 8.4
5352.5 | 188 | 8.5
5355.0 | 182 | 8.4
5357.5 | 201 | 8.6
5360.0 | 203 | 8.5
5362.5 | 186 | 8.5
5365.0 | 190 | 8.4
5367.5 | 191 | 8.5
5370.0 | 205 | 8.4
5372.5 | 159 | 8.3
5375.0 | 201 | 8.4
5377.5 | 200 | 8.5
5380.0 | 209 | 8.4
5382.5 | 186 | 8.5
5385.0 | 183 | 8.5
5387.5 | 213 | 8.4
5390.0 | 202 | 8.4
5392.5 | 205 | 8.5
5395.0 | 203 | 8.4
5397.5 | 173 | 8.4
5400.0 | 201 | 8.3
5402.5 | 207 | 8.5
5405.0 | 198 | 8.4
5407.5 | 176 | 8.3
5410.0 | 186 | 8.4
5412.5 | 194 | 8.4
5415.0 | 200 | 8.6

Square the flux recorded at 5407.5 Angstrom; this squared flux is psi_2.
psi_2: 30976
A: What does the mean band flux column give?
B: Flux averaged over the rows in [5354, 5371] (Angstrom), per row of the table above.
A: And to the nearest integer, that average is 194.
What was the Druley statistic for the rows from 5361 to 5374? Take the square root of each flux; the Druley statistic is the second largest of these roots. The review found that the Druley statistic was 13.8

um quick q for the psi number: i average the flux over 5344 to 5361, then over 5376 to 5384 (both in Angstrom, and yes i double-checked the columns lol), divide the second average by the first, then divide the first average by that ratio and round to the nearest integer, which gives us 170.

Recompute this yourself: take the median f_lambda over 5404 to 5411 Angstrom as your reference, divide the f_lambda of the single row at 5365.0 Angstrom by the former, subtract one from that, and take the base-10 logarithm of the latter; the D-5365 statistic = -1.7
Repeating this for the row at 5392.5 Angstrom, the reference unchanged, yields -1.0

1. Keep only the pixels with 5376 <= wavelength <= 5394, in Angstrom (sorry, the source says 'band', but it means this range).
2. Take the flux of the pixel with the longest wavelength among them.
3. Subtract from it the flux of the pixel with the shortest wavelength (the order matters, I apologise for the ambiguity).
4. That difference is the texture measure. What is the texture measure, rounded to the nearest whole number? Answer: 5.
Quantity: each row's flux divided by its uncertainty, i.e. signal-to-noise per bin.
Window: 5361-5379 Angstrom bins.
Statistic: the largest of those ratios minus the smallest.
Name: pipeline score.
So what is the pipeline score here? 5.2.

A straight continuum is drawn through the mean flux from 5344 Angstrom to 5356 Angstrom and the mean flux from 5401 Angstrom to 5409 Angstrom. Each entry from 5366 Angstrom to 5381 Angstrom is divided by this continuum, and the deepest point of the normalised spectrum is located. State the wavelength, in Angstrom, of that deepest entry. 5372.5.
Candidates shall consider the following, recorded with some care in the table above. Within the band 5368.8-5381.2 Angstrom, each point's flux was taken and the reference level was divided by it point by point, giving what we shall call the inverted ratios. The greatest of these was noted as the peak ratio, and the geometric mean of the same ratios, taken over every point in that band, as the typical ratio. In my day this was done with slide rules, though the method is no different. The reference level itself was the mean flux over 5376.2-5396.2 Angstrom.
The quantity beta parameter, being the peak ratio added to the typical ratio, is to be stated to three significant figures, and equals 2.29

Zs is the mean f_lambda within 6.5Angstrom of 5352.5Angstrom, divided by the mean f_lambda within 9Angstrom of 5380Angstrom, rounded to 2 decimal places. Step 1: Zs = 0.94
